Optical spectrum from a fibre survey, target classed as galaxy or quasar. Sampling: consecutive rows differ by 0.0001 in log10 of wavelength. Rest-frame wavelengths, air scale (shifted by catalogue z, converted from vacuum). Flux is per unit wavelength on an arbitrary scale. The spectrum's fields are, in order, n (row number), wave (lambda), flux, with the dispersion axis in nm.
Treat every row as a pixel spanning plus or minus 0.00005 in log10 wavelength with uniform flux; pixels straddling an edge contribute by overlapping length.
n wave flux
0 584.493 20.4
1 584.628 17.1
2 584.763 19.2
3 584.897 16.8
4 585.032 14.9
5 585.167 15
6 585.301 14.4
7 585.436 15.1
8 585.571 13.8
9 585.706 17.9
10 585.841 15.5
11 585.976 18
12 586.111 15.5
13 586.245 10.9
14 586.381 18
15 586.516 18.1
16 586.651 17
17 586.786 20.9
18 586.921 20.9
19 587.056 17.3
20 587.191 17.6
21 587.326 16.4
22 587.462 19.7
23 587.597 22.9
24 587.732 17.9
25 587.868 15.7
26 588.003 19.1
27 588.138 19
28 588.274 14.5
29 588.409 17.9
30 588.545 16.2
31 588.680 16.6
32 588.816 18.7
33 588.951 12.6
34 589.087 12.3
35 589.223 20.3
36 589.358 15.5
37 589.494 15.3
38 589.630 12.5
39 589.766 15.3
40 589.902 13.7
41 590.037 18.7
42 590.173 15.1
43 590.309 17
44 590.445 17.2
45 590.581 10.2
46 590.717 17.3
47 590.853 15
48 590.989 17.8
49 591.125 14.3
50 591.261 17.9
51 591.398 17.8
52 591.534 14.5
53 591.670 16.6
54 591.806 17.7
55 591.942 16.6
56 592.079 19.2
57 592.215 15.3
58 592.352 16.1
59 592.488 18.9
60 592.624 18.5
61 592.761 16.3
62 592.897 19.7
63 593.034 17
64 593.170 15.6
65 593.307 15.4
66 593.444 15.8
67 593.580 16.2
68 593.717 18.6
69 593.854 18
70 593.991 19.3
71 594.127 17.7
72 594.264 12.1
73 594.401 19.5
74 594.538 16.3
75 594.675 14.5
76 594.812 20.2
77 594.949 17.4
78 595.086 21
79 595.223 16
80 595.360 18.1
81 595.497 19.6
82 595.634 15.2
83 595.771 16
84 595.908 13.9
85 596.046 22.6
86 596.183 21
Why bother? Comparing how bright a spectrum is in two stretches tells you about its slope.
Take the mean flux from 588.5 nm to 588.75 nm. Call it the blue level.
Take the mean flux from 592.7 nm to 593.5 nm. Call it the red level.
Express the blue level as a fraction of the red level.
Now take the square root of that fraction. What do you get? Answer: 0.99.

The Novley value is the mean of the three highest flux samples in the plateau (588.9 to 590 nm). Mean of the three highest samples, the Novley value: 17.0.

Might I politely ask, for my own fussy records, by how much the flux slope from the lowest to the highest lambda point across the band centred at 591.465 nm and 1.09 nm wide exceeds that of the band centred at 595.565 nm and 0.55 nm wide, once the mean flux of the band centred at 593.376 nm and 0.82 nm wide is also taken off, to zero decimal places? -13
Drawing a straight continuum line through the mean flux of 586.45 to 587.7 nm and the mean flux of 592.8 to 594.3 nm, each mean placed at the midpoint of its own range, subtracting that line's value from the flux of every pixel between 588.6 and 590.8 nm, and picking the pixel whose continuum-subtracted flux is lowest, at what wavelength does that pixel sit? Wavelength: 590.581 nm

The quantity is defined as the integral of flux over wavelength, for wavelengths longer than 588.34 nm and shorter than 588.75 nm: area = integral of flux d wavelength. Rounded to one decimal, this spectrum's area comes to 6.9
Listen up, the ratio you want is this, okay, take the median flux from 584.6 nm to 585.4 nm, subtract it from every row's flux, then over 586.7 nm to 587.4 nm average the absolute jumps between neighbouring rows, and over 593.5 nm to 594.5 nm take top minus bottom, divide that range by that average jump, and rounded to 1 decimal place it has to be 5.8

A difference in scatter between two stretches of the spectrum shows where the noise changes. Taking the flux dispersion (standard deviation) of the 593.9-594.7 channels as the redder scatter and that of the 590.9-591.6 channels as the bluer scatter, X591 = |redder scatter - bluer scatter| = 1.0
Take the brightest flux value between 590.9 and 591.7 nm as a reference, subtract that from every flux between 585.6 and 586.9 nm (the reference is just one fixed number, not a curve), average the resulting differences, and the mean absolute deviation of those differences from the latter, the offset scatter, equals 1.9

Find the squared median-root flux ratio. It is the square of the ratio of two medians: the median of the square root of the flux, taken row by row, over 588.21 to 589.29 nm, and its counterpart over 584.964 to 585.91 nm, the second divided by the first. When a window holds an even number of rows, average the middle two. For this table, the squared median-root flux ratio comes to 0.91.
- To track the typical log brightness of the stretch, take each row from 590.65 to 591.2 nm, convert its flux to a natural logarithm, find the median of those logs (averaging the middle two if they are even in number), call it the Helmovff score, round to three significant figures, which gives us 2.78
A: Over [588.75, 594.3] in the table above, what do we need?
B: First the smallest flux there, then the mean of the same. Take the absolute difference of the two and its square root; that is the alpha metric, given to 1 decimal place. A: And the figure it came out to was 2.5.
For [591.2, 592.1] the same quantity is 1.6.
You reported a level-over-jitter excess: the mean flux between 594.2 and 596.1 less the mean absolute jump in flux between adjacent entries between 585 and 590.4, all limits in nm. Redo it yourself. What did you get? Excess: 14.7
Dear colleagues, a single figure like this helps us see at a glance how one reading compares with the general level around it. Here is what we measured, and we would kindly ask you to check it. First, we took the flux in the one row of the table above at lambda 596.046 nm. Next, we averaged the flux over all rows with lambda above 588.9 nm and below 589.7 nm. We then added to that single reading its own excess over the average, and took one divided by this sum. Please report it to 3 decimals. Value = 0.033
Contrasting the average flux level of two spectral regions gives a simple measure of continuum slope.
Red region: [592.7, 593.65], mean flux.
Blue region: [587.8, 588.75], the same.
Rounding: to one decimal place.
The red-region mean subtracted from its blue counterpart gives 0.4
